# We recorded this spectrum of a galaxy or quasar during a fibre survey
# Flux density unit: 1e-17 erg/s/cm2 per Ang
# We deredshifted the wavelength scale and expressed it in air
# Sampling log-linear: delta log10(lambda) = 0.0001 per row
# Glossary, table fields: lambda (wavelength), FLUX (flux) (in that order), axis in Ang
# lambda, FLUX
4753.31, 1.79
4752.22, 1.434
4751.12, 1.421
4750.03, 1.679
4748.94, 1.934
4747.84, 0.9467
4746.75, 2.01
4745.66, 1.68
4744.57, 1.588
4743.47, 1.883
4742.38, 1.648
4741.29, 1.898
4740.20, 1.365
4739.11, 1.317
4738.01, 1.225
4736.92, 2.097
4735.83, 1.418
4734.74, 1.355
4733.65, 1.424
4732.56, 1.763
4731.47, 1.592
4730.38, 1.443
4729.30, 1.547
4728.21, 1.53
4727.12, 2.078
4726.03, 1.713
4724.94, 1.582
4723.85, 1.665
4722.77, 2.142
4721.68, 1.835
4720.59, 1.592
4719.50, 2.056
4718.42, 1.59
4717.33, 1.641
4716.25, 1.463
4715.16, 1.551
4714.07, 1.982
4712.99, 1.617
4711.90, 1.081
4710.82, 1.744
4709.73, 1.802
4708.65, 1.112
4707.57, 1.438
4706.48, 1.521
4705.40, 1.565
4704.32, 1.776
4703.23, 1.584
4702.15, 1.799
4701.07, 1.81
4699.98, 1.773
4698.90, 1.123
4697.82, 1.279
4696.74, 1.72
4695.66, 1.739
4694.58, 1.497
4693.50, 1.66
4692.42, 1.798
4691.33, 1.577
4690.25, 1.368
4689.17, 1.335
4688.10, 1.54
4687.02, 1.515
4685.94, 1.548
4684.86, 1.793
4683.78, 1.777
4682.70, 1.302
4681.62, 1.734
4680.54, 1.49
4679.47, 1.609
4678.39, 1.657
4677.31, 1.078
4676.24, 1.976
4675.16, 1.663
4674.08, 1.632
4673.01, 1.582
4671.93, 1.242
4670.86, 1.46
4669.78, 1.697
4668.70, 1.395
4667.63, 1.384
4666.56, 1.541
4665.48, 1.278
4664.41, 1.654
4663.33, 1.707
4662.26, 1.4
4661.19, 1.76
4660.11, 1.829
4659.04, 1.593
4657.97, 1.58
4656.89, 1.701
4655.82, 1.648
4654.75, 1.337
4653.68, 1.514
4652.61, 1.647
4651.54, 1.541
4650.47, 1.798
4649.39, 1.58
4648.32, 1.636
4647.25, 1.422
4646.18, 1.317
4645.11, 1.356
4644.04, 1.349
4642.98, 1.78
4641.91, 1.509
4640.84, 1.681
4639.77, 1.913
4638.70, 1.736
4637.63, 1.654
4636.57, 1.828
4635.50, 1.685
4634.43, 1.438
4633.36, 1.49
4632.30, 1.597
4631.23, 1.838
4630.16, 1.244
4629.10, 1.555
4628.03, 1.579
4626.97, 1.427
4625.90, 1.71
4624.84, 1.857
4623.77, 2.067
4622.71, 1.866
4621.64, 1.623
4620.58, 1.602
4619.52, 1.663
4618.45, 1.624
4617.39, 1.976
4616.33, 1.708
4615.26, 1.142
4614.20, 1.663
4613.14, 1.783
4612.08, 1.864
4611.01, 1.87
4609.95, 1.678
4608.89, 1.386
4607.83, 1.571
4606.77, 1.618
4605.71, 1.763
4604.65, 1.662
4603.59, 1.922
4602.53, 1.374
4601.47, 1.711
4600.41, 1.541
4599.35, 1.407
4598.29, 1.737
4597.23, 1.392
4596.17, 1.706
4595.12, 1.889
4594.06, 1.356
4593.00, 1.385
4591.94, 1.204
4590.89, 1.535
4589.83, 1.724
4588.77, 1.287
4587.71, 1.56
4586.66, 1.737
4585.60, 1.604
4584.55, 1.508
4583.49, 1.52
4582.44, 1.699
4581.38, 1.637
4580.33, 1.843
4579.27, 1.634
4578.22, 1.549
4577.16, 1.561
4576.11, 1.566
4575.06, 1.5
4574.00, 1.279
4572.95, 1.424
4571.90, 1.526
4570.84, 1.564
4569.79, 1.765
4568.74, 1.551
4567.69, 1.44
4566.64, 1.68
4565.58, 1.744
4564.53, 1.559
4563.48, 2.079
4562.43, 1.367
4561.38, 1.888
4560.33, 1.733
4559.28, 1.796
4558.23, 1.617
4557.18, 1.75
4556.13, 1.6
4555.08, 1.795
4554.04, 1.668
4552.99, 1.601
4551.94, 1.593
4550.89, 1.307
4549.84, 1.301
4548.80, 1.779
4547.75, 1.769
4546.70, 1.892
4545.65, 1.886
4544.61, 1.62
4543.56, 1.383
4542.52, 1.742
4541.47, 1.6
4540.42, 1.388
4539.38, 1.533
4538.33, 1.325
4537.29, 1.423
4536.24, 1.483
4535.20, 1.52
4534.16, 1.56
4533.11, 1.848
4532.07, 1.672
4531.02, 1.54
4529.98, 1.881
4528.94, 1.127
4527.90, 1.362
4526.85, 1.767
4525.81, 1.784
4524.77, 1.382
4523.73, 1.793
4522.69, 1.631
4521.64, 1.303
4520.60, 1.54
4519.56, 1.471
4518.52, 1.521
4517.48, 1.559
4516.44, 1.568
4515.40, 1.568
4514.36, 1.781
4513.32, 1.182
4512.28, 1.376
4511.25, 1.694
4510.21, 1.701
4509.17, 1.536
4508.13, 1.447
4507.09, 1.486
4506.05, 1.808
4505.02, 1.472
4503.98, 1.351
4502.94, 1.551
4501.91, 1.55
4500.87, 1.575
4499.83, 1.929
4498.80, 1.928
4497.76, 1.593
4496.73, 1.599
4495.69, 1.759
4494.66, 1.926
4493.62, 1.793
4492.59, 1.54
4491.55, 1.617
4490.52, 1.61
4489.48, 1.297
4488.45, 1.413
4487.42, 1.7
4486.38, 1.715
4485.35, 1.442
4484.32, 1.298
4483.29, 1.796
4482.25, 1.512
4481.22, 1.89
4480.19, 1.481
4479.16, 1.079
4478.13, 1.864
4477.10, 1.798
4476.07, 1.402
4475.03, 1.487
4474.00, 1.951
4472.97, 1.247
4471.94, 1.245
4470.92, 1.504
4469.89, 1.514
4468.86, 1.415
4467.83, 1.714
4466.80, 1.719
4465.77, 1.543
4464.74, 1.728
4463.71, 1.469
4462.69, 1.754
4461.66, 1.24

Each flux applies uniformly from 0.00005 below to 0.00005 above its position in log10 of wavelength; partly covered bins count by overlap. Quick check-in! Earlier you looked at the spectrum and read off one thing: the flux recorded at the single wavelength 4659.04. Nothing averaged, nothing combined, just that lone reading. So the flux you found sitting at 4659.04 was 1.593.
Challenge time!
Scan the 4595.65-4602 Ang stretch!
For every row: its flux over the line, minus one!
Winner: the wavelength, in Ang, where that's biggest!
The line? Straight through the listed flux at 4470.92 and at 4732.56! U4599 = 4598.29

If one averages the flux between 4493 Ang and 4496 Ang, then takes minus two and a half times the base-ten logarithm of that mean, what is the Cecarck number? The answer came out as -0.65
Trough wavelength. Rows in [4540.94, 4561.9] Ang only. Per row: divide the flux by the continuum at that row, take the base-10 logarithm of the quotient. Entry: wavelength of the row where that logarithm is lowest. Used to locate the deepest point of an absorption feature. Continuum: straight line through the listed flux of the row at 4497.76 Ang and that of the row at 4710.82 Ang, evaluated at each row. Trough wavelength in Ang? 4549.84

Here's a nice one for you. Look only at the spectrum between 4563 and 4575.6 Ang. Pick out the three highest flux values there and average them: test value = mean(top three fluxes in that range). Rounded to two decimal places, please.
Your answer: 1.86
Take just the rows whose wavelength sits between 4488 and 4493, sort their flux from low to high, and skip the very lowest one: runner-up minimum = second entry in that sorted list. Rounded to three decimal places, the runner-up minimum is 1.413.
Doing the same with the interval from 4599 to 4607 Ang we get 1.407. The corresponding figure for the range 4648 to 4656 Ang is 1.514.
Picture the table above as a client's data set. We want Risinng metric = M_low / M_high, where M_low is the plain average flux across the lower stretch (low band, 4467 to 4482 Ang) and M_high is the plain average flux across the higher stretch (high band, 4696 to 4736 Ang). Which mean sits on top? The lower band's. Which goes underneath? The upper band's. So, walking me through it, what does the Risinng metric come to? 0.96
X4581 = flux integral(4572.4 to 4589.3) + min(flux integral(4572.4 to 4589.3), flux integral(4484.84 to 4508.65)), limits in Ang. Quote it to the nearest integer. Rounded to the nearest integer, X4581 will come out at 53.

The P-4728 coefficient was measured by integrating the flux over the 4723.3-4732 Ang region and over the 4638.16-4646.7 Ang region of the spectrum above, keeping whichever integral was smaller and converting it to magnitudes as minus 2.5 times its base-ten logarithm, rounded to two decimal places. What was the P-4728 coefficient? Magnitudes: -2.83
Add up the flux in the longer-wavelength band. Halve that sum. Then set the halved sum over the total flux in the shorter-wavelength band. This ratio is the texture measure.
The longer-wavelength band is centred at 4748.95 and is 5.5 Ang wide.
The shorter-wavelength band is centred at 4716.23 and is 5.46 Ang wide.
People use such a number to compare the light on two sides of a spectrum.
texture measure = 0.49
